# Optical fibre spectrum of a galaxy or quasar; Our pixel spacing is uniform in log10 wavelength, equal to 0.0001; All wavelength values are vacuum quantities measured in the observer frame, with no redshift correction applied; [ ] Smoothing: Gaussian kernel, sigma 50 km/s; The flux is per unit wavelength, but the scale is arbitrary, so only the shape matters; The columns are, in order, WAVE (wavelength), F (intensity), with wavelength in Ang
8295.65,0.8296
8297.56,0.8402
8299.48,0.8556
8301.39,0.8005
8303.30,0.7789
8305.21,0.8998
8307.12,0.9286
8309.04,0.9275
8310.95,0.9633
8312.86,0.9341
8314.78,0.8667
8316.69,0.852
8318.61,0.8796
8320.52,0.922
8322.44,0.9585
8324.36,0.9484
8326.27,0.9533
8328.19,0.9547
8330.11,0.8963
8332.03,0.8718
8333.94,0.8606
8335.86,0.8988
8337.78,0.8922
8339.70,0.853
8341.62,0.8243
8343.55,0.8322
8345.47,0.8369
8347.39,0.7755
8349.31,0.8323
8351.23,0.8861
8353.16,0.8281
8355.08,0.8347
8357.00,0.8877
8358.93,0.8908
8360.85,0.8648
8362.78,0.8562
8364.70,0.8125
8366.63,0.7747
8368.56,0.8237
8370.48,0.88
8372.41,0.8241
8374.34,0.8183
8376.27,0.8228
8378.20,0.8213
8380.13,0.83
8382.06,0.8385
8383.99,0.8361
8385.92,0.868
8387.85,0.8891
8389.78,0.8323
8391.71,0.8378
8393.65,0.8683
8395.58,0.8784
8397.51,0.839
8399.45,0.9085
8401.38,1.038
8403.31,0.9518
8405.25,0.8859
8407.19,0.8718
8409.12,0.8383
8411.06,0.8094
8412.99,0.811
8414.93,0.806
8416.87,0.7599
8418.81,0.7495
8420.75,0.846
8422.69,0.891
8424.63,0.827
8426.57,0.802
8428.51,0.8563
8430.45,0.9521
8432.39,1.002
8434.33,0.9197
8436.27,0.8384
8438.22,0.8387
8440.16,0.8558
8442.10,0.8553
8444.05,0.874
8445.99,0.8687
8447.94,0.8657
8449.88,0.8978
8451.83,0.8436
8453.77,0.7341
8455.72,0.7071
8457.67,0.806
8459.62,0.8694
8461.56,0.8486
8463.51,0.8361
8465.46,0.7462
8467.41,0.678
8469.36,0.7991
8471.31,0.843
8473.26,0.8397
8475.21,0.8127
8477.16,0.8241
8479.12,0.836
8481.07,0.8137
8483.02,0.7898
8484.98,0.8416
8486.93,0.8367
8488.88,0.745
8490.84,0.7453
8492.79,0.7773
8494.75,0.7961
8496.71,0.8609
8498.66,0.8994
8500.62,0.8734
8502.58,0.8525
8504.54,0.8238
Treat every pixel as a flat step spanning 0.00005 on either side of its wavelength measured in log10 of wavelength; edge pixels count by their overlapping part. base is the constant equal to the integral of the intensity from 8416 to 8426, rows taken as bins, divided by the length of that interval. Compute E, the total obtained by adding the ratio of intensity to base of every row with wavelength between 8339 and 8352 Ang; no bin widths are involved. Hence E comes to 7.2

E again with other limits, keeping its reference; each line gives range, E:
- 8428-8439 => 6.6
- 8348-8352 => 2.1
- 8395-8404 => 5.7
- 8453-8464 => 5.9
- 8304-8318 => 7.8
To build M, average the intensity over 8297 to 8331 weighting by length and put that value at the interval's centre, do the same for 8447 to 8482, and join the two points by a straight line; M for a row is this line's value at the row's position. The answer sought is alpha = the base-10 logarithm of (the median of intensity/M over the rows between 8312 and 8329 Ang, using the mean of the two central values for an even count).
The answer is 0.017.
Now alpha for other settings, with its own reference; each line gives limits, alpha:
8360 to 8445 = -0.003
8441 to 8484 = 0.013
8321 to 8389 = -0.011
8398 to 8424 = 0.005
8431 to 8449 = 0.023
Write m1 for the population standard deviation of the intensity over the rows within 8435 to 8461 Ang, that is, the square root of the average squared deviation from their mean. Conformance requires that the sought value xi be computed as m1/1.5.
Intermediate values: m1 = 0.053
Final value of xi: 0.036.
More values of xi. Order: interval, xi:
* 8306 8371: 0.033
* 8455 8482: 0.036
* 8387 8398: 0.015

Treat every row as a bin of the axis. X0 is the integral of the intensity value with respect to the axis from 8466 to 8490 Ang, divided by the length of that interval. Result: 0.803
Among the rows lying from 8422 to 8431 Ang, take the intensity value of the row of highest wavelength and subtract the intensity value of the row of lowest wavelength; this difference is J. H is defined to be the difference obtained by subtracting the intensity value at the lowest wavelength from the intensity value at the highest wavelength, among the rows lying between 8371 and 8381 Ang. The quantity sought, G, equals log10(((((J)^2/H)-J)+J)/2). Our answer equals -0.5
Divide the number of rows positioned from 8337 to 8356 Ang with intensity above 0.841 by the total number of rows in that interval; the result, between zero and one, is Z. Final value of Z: 0.30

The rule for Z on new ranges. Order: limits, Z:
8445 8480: 0.39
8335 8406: 0.46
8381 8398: 0.44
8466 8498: 0.19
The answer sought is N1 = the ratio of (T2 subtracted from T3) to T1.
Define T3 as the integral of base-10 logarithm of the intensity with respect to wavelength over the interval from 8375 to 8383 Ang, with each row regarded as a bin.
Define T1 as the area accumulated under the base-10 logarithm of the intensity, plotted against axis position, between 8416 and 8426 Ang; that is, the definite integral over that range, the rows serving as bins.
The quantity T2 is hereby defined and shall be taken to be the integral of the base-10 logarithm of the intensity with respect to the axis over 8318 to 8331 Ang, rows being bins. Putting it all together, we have 0.3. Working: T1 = -0.90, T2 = -0.40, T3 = -0.66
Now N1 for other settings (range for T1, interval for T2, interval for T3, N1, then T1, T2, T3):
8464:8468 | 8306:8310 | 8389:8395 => 0.5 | -0.55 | -0.13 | -0.43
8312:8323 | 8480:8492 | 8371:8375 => -1.7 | -0.51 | -1.20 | -0.33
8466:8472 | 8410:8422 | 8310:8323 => -0.9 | -0.70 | -1.17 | -0.54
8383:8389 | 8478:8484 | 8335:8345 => 0.3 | -0.38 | -0.54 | -0.66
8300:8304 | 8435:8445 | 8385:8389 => -1.2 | -0.39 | -0.68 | -0.23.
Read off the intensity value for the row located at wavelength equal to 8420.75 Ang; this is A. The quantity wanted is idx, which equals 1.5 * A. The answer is 1.27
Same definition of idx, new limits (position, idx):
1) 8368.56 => 1.24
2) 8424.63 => 1.24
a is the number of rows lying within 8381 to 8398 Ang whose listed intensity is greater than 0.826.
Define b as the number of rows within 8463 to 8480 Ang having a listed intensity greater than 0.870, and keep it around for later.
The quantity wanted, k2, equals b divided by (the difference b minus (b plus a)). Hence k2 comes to 0.00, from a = 9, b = 0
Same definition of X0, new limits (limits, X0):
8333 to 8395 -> 0.845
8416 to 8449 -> 0.859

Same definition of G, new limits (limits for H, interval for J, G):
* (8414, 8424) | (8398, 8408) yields -2.1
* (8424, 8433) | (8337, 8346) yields -2.1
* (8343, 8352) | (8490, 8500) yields -0.7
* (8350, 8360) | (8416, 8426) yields -0.3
